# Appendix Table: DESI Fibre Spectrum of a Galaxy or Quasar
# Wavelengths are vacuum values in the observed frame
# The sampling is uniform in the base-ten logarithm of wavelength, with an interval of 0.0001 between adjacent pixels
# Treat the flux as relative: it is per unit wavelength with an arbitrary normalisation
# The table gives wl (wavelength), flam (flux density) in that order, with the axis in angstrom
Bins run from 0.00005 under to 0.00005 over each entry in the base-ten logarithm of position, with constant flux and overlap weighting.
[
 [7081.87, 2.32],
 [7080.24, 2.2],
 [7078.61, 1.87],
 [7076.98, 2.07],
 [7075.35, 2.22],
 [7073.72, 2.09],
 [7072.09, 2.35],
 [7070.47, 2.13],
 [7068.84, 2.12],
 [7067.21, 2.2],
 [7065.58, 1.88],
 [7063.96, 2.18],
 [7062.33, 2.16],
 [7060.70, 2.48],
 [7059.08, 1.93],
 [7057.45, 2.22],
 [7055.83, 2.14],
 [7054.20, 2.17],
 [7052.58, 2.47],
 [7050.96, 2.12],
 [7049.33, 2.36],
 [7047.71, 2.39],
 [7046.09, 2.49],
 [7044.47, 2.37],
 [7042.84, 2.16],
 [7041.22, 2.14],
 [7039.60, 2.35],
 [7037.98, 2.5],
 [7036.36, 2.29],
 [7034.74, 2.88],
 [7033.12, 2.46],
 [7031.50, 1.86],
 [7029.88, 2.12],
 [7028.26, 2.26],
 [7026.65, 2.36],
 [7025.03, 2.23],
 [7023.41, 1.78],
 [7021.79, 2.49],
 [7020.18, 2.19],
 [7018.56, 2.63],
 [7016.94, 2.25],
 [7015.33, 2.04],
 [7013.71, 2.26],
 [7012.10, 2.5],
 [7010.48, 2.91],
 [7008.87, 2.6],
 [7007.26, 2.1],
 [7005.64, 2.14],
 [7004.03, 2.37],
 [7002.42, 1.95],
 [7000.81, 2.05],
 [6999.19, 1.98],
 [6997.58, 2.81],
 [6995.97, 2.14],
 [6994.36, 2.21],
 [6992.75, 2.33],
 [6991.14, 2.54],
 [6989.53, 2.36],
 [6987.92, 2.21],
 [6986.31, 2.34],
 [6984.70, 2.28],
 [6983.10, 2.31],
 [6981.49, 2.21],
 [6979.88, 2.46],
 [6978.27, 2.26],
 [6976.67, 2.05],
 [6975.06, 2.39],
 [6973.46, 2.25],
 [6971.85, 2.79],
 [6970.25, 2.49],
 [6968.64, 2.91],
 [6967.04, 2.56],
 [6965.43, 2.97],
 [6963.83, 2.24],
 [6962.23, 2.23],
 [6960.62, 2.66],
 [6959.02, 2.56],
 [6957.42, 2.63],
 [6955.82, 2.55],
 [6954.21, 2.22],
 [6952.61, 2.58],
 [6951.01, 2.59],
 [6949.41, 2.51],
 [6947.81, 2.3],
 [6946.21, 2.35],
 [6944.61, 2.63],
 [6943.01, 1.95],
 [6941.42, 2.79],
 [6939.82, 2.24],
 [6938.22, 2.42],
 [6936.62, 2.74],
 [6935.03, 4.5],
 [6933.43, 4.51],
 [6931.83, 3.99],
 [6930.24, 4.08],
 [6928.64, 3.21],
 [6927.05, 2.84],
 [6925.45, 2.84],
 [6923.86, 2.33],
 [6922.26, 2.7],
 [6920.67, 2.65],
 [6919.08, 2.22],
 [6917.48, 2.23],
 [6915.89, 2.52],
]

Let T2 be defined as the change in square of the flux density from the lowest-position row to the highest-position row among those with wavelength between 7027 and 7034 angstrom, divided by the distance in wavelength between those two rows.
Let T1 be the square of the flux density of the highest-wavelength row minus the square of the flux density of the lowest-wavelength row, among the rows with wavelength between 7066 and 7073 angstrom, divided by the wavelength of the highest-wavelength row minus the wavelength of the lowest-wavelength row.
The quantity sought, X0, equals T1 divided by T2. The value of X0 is 0.7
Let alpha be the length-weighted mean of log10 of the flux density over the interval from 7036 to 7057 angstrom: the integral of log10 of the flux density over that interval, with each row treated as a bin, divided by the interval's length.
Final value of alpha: 0.36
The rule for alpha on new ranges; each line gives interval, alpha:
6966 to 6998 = 0.38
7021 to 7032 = 0.33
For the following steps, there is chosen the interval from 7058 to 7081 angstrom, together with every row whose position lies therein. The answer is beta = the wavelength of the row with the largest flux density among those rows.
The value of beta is 7060.70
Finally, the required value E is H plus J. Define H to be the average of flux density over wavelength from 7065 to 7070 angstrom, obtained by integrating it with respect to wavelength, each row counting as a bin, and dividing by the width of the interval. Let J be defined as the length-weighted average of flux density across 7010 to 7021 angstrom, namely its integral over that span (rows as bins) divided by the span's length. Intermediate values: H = 2.08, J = 2.38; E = 4.46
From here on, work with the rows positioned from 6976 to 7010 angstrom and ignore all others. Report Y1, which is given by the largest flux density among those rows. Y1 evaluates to 2.81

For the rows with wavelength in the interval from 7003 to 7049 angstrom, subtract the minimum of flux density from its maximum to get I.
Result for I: 1.1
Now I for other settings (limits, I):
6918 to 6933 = 1.9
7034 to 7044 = 0.7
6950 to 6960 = 0.4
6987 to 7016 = 1.0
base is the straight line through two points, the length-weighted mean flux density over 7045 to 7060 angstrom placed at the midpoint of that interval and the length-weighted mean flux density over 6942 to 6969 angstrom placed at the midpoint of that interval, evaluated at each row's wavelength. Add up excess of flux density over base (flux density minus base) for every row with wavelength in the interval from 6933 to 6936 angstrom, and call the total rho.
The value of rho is 3.9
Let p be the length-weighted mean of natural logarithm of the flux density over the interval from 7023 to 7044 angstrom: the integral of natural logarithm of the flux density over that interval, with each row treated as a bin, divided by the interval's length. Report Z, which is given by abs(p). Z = 0.81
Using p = 0.81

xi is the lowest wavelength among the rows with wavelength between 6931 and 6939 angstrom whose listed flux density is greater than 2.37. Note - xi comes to 6931.83 angstrom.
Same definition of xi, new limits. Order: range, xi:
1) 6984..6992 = 6991.14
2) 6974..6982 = 6975.06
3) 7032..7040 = 7033.12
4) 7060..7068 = 7060.70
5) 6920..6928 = 6920.67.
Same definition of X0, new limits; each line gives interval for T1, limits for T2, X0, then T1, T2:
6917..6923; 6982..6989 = -5.2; 0.5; -0.09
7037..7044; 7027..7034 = -1.7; -0.3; 0.19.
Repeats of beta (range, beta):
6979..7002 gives 6997.58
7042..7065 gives 7046.09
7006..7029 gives 7010.48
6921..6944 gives 6933.43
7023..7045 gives 7034.74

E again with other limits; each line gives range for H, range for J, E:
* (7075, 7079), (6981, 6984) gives 4.32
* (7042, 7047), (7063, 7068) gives 4.43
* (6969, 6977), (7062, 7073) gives 4.59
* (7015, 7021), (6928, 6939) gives 5.94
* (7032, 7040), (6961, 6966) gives 4.95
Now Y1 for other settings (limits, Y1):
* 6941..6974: 2.97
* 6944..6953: 2.63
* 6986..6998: 2.81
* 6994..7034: 2.91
